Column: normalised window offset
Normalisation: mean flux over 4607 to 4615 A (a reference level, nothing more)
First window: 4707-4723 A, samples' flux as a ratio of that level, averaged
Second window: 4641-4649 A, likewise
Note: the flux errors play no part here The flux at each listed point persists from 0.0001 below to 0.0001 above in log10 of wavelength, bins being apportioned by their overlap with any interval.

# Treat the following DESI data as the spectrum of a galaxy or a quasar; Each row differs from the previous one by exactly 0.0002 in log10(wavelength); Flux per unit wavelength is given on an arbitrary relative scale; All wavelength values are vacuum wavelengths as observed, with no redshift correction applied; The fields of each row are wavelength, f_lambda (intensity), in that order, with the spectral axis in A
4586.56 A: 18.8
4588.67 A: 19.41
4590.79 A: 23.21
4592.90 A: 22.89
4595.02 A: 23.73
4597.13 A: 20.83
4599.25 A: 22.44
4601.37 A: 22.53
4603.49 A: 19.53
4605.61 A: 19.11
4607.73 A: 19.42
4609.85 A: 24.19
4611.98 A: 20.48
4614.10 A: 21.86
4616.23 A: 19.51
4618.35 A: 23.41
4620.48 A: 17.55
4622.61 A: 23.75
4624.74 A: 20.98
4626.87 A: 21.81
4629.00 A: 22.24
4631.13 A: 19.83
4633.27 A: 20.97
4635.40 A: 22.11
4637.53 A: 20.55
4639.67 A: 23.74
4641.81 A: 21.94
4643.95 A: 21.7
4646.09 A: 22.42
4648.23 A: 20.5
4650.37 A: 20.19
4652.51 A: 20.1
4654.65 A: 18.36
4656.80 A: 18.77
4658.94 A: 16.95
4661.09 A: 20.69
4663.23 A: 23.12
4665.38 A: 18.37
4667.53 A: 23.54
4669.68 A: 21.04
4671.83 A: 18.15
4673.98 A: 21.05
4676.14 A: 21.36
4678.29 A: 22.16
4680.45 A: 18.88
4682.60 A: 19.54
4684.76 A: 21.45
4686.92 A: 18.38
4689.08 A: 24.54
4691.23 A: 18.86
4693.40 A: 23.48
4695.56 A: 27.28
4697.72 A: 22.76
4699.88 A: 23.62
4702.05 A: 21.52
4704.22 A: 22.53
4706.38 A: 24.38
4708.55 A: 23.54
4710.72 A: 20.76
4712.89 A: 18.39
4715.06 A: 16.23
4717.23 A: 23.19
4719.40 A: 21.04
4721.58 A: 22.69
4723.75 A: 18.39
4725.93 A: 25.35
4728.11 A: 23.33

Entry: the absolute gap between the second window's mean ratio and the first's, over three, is 0.012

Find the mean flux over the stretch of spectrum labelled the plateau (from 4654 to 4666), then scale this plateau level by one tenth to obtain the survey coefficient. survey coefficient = 1.9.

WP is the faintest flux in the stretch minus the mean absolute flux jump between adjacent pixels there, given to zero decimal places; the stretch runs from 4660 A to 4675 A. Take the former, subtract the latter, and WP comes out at 15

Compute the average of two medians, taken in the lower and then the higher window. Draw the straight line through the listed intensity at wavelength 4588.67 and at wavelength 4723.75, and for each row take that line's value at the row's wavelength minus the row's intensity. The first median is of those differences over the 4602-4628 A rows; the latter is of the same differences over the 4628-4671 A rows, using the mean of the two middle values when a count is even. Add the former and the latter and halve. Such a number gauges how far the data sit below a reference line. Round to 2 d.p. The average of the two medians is -1.70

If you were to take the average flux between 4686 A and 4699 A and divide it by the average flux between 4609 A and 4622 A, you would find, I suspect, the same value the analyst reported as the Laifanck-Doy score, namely 1.07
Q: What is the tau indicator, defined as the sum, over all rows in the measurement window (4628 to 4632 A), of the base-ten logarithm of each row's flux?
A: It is 2.64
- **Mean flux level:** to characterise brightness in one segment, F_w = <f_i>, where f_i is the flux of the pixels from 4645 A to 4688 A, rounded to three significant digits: 20.3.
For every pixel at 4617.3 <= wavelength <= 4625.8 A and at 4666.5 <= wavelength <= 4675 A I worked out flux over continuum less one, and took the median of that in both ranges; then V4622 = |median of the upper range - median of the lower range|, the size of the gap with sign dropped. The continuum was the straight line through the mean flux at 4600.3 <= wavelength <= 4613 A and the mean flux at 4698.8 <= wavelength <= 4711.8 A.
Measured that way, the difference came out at 0.097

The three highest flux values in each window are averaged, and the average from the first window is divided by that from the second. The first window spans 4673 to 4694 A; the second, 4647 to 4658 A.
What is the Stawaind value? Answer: 1.15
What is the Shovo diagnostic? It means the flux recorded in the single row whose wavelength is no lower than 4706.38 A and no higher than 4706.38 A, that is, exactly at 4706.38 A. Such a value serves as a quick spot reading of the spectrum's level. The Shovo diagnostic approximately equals 24.38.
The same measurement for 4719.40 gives 21.04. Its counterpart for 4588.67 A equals 19.41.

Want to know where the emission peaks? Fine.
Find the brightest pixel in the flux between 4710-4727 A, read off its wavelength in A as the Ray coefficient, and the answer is 4725.93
